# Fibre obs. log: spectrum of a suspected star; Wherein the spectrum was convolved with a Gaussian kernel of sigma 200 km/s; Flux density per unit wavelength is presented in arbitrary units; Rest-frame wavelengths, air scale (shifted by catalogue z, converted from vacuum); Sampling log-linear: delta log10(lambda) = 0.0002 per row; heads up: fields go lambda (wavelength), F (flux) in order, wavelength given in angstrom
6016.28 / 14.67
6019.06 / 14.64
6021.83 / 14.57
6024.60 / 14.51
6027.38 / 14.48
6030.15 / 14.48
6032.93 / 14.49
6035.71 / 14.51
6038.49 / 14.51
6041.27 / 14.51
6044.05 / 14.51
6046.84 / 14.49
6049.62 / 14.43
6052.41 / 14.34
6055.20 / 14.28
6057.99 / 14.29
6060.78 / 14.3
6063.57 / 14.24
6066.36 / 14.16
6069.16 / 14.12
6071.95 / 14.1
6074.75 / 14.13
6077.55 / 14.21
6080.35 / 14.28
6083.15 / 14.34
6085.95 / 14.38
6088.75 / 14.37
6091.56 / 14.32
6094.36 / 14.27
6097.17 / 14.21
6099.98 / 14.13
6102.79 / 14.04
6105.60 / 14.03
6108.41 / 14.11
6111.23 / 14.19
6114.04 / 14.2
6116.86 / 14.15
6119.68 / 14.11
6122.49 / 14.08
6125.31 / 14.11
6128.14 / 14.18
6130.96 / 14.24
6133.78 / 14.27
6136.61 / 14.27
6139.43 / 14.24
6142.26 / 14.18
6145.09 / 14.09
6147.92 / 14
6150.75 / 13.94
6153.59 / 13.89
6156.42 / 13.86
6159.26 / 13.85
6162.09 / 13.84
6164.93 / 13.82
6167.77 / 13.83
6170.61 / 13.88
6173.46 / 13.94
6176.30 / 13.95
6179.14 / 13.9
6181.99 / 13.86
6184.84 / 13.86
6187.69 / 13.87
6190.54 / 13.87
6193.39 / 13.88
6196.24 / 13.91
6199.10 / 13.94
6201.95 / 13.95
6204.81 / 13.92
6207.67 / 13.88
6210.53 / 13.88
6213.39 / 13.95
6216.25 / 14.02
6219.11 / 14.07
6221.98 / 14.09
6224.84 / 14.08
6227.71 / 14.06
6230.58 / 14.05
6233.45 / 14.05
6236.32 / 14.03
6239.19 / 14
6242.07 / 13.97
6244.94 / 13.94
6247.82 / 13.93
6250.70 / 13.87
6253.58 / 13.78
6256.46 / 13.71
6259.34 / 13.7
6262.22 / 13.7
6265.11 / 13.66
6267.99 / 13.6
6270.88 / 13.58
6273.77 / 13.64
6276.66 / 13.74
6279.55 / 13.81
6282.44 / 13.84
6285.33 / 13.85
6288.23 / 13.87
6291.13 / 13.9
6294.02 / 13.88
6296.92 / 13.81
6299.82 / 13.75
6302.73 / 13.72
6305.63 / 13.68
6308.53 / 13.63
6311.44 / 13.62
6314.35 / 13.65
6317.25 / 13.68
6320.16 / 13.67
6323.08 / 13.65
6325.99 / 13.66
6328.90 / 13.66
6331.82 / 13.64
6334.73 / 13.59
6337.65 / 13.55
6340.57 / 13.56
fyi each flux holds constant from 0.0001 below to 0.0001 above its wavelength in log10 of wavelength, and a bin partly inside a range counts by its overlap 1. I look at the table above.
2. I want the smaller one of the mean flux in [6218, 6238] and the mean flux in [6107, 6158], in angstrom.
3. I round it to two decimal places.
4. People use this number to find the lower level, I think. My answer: 14.06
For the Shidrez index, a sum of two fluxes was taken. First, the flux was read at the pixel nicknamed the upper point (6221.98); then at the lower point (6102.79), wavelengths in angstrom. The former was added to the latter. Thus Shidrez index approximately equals 28.1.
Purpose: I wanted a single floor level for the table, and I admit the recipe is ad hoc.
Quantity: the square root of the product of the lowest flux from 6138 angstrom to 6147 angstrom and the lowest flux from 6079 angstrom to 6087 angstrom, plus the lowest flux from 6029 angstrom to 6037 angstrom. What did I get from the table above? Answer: 28.7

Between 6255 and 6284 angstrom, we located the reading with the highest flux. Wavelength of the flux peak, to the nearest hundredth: 6282.44 angstrom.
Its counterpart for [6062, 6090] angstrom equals 6085.95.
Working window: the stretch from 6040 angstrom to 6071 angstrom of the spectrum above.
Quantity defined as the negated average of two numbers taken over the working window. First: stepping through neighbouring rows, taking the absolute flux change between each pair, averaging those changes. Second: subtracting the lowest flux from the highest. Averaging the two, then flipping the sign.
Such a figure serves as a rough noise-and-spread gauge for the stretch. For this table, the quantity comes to -0.22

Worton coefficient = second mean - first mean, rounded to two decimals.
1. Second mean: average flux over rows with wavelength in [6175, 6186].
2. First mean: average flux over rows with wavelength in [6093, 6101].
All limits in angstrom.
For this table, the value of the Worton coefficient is -0.31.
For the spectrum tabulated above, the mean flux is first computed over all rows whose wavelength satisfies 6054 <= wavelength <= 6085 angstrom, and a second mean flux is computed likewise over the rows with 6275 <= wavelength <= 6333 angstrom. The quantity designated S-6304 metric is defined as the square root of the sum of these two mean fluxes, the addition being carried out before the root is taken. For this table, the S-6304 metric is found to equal 5.29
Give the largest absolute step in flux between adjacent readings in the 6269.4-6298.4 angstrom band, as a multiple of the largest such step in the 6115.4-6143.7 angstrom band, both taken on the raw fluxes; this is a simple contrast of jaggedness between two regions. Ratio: 1.43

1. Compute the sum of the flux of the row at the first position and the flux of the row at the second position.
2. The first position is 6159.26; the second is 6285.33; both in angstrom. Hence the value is 27.7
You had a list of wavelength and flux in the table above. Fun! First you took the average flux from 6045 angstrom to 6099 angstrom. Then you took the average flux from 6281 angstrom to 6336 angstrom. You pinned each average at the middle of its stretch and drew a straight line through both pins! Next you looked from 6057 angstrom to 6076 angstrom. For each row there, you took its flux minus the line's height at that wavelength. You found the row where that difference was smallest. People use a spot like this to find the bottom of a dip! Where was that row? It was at 6071.95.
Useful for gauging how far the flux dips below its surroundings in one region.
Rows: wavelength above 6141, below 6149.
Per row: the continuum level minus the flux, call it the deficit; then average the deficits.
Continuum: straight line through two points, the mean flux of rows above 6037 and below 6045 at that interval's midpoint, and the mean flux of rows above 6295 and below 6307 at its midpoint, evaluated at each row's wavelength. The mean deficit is 0.11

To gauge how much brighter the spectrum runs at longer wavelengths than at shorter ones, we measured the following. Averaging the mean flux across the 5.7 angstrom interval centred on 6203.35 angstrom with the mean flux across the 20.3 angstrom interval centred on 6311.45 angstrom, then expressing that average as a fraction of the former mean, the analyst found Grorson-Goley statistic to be 0.990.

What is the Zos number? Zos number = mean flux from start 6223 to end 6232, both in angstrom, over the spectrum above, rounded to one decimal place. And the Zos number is 14.1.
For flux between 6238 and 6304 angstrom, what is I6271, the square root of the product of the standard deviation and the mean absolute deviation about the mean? 0.11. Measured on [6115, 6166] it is 0.15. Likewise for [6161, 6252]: 0.07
